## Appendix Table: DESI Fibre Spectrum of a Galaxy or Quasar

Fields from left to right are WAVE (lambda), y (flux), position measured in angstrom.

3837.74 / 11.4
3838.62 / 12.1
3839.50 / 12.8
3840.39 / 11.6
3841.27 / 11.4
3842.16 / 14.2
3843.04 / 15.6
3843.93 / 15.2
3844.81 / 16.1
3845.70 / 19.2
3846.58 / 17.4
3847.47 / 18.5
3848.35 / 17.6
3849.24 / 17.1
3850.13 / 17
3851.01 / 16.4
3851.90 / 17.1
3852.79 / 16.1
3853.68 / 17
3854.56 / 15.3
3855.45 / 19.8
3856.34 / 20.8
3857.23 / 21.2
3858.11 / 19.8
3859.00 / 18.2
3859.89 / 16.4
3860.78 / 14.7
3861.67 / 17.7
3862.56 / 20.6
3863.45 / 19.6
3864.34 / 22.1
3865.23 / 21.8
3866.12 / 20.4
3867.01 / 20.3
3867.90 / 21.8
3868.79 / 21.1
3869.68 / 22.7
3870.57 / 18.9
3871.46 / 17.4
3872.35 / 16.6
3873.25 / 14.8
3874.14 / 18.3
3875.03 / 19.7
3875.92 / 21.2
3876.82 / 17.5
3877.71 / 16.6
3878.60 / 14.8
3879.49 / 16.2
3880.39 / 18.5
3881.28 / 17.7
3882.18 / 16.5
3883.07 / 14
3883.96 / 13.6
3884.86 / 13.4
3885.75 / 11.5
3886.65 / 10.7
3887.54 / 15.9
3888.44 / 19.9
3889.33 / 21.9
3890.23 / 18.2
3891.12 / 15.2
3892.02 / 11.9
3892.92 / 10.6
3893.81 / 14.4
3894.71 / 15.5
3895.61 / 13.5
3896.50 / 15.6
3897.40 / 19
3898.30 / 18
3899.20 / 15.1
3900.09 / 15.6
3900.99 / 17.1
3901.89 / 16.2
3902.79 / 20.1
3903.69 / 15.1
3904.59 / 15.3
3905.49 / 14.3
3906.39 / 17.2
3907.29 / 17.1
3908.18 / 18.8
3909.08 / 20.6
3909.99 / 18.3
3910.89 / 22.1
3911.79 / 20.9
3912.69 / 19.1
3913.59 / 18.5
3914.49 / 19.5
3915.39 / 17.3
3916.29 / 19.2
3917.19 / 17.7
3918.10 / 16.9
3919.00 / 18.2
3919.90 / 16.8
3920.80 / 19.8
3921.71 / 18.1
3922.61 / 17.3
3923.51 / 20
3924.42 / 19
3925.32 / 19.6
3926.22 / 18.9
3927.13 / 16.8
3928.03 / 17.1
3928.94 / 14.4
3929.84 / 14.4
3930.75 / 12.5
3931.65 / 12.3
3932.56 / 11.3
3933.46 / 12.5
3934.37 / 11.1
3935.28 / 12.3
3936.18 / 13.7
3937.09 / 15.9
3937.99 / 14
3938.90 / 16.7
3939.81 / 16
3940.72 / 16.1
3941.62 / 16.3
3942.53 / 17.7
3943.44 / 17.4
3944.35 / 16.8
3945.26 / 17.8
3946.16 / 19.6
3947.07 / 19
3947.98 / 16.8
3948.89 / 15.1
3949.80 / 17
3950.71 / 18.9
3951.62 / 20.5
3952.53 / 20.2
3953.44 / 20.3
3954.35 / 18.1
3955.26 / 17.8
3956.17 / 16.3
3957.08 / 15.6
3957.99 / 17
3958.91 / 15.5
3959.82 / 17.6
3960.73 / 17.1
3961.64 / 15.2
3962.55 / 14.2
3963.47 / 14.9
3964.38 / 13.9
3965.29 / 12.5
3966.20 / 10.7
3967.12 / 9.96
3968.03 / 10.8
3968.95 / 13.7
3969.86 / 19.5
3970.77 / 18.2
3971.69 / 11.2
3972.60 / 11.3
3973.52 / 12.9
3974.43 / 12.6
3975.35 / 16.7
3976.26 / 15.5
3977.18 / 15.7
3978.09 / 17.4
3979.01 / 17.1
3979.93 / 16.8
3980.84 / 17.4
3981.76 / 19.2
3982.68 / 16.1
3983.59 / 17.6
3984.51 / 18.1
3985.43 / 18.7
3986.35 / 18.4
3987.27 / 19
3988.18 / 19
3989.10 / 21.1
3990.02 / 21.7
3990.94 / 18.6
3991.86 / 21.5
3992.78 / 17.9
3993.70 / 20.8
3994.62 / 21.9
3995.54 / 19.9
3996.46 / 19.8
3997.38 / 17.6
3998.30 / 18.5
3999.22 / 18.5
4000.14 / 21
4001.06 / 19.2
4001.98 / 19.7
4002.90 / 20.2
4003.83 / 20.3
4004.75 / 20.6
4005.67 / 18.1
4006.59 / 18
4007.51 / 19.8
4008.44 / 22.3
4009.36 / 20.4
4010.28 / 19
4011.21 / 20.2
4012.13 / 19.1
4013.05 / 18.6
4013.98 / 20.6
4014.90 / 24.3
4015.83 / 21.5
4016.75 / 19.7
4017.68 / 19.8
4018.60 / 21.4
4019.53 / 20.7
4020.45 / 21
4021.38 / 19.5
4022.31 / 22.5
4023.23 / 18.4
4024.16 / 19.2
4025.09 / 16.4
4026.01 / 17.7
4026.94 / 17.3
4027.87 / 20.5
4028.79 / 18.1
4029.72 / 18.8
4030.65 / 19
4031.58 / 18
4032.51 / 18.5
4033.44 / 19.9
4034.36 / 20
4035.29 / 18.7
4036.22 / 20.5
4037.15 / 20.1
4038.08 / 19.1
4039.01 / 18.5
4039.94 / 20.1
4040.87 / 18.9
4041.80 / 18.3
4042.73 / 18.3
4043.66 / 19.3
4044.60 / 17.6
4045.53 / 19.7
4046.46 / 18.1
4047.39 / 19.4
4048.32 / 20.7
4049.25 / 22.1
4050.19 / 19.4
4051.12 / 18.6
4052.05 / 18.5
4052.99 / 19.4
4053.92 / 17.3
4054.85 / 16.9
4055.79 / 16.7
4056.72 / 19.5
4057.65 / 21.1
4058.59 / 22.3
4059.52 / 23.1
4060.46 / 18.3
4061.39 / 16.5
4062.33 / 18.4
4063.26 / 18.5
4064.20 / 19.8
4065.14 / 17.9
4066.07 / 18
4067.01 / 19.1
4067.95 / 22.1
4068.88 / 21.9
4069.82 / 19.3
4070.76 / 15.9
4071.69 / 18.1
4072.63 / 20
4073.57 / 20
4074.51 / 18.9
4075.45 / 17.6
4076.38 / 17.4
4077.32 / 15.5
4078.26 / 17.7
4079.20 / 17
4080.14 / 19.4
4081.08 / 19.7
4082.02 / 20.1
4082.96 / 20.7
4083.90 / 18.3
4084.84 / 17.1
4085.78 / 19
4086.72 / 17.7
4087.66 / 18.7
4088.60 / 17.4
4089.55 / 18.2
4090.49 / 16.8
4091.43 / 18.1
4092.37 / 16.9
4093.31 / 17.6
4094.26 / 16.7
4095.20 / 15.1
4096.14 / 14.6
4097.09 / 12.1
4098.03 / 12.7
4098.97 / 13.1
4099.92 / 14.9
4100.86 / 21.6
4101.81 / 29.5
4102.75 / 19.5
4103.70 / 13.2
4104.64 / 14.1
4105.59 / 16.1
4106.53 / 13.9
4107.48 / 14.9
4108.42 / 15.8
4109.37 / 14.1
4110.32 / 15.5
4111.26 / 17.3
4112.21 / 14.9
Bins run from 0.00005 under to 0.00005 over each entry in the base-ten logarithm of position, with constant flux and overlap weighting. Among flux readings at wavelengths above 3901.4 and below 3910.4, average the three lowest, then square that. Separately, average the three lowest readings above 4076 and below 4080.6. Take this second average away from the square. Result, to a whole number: 205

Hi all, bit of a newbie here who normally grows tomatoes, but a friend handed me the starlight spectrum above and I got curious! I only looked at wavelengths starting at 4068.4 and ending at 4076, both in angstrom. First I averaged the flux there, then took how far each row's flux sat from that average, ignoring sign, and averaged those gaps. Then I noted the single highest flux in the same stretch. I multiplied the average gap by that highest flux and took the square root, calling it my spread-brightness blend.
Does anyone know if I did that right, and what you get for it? 5.4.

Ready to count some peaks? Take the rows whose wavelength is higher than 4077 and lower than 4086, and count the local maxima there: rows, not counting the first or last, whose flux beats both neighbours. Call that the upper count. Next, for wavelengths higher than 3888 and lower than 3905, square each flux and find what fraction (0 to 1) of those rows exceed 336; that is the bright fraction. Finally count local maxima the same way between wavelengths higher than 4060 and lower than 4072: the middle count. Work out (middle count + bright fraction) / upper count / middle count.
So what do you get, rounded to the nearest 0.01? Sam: 0.55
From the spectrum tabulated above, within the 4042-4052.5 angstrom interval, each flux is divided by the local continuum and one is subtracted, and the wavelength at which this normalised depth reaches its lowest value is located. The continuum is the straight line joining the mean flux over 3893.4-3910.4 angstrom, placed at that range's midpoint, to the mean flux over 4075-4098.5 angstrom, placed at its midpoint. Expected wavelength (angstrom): 4044.60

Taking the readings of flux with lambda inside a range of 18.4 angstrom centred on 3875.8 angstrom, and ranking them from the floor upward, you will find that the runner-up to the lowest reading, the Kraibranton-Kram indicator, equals 13.6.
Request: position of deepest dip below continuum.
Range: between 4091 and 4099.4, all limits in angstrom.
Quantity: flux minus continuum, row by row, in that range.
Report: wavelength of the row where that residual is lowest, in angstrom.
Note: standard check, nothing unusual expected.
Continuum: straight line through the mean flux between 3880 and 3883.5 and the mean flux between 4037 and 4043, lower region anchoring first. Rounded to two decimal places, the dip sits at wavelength 4097.09 angstrom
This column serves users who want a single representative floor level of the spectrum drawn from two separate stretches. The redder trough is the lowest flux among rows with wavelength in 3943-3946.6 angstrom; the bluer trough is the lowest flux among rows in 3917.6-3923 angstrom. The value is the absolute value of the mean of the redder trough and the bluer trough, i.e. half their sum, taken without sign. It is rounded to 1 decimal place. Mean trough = 16.8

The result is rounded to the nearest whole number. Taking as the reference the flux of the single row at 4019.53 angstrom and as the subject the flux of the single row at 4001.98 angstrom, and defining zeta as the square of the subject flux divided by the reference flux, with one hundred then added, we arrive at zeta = 119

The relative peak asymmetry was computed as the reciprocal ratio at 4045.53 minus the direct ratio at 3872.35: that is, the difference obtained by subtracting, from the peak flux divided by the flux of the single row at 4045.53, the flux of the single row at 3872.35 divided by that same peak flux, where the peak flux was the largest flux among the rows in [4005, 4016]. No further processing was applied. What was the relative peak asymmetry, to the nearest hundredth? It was 0.55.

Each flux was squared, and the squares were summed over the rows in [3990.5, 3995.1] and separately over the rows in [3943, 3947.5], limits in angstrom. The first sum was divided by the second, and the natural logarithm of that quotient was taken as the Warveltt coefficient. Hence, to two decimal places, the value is 0.21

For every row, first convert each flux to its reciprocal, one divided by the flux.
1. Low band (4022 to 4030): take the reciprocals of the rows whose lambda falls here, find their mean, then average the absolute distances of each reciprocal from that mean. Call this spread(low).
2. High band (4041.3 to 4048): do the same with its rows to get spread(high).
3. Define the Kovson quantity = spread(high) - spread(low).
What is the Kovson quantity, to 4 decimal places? -0.0017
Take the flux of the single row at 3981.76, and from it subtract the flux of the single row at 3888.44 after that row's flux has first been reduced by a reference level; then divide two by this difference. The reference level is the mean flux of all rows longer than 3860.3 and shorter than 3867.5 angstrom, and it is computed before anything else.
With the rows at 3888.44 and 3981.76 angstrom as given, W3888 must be 0.106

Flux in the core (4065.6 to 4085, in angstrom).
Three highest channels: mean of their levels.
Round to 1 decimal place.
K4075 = 21.6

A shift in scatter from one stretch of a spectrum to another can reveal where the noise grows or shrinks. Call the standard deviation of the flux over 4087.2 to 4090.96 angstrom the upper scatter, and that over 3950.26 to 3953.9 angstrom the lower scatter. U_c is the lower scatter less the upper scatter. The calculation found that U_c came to -0.1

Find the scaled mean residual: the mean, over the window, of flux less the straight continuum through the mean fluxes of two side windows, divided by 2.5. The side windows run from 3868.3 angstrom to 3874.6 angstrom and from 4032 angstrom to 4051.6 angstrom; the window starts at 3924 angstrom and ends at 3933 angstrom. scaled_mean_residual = -1.3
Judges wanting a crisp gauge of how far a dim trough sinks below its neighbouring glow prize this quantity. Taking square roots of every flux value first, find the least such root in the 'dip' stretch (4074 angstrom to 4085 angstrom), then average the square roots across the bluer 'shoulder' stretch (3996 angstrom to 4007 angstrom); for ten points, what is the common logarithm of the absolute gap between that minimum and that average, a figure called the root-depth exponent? -0.34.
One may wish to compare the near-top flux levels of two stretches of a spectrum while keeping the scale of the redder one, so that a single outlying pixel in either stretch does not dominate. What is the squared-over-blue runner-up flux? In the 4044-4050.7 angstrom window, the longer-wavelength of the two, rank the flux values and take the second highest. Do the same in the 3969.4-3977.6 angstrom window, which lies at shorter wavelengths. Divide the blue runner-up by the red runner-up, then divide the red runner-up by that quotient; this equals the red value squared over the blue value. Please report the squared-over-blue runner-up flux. 24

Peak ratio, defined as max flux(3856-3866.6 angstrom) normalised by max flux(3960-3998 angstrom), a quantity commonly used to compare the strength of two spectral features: 1.01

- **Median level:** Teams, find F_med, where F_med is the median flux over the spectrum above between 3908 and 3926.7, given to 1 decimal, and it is 18.9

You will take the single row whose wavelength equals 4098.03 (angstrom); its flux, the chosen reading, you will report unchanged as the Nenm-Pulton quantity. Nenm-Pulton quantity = 12.7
